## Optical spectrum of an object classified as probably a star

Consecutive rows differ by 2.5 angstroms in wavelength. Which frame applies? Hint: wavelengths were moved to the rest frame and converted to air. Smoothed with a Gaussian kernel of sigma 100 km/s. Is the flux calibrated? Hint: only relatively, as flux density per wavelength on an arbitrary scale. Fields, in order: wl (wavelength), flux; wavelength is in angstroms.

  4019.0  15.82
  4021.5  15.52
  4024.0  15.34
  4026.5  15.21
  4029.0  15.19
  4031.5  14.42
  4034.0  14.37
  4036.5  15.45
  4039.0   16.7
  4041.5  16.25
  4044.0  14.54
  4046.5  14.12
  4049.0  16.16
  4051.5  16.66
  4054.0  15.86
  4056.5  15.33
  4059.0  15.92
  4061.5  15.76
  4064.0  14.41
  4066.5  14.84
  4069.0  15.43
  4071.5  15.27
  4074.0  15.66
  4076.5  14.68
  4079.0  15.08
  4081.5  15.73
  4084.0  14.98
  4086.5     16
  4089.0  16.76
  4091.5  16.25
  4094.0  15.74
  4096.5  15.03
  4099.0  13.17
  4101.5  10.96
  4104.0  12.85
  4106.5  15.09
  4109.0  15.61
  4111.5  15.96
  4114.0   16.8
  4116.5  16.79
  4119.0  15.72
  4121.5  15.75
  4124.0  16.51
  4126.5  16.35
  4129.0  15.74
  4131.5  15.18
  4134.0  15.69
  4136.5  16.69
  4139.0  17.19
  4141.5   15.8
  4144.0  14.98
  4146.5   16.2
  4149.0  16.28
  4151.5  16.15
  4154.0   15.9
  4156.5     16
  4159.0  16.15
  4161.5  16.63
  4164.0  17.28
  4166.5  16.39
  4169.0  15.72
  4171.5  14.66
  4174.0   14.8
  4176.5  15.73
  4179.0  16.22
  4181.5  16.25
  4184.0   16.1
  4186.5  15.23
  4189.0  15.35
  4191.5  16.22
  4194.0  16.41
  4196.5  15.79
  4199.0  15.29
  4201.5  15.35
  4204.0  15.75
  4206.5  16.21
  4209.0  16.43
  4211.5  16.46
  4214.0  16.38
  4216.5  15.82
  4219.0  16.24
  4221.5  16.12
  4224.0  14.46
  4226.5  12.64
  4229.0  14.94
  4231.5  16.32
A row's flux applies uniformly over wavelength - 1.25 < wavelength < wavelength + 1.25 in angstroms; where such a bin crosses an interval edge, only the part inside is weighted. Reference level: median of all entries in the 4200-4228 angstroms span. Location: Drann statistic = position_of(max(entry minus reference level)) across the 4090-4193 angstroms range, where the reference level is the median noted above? 4164.0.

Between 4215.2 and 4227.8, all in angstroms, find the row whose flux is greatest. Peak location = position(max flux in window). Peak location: 4219.0 angstroms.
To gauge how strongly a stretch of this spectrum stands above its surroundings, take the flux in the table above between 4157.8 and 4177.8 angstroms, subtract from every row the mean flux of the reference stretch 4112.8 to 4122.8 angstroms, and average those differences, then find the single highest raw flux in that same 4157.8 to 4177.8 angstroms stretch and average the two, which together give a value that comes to 8.47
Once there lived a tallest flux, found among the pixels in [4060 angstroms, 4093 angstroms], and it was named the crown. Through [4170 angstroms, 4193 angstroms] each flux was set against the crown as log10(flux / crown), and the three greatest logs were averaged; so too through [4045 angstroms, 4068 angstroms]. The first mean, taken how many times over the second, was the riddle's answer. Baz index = 1.0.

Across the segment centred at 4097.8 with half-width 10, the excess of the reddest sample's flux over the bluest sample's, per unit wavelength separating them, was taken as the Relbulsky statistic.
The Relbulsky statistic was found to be -0.10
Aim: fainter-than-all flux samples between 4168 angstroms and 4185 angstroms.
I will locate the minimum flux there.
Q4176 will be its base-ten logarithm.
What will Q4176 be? 1.17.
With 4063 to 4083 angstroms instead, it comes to 1.16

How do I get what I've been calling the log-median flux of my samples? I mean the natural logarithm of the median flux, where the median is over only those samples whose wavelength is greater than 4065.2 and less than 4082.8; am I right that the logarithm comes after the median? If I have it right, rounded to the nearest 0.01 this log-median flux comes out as 2.73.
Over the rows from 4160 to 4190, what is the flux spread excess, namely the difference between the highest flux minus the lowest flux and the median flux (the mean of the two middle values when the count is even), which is -13.3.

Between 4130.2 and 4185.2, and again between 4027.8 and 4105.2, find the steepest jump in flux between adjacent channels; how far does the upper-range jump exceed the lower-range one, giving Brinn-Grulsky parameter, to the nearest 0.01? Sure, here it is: -0.82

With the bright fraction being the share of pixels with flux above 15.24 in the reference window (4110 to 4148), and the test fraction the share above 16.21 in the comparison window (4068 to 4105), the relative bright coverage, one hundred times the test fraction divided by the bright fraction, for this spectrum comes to 15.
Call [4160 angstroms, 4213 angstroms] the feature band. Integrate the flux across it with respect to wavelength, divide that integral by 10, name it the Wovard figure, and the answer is 84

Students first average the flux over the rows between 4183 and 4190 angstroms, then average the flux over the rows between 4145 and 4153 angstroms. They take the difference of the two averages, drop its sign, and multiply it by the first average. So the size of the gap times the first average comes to 10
